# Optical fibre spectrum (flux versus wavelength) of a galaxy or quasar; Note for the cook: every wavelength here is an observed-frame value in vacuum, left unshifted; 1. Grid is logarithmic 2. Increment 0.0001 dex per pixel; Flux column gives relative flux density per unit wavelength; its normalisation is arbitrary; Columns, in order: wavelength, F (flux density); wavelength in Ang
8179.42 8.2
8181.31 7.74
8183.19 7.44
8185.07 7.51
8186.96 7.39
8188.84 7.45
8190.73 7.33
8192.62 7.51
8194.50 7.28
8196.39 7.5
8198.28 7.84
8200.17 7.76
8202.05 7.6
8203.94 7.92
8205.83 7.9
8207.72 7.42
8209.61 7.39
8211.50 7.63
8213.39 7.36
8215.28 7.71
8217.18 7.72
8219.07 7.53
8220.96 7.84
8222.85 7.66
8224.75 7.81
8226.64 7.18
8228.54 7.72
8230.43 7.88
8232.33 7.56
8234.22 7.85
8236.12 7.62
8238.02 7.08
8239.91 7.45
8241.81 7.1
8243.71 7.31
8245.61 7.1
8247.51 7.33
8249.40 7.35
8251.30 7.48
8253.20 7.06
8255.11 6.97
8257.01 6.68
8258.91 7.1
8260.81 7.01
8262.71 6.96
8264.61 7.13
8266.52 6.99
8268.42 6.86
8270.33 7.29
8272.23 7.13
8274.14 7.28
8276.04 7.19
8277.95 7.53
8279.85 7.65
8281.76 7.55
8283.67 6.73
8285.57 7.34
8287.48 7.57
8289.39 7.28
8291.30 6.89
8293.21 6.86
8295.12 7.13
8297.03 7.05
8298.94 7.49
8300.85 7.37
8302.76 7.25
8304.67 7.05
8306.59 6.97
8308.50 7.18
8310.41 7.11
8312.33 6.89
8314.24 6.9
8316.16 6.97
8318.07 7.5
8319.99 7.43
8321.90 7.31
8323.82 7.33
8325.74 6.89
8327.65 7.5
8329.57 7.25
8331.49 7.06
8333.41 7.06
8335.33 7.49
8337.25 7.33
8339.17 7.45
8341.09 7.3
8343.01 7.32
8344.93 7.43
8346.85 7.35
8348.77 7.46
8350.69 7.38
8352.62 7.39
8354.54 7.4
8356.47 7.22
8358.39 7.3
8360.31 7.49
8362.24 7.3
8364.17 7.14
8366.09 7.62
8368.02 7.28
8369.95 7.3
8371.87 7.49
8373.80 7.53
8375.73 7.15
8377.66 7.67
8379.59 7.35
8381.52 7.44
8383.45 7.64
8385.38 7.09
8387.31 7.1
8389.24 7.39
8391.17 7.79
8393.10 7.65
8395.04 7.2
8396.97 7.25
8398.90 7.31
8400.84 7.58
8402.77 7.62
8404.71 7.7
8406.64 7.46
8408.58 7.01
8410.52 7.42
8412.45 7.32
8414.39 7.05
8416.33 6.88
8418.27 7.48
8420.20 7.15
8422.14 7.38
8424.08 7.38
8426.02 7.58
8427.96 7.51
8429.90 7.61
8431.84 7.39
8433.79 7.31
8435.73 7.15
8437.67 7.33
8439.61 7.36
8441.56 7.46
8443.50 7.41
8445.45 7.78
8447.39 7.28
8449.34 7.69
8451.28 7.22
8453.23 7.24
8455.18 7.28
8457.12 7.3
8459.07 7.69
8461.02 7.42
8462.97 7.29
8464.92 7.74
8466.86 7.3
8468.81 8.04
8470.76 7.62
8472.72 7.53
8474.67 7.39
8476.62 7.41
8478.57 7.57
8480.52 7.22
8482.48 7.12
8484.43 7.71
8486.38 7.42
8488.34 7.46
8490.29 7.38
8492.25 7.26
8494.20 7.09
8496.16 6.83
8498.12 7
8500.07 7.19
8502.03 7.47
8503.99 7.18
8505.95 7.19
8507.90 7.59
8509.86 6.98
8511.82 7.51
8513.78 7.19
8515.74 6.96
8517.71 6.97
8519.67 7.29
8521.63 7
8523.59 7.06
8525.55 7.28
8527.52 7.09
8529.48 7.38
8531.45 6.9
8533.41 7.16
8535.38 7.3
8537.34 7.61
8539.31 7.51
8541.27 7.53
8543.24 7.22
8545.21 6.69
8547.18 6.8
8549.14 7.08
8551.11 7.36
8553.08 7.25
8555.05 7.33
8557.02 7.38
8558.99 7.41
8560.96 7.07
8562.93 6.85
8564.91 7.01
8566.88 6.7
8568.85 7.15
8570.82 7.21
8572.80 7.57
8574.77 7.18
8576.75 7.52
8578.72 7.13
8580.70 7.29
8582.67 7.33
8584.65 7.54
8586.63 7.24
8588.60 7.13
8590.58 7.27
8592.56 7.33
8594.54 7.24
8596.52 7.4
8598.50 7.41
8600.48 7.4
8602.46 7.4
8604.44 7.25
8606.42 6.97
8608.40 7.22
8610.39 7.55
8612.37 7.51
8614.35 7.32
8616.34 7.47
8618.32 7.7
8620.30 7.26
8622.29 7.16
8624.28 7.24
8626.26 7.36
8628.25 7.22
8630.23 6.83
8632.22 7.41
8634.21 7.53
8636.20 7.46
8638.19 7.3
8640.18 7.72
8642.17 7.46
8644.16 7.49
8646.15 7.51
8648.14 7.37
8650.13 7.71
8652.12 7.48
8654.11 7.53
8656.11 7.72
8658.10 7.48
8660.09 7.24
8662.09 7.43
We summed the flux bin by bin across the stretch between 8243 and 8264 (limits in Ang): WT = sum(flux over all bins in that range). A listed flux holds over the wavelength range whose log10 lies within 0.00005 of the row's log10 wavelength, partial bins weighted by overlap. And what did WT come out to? 78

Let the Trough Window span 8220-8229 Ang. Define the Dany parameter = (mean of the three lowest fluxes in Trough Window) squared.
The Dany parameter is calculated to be 56.6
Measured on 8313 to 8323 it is 49.8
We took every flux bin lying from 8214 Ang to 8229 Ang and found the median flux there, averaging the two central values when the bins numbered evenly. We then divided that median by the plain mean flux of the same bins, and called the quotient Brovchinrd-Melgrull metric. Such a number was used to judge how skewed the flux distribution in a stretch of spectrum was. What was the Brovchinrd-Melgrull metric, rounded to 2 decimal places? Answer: 1.01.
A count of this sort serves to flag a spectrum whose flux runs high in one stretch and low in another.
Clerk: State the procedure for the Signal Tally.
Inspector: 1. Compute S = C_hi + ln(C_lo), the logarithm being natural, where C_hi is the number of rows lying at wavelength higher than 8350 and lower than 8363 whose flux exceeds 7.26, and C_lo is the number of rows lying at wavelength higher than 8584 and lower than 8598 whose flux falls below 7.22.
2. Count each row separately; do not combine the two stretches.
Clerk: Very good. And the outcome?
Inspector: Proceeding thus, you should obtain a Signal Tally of 6.0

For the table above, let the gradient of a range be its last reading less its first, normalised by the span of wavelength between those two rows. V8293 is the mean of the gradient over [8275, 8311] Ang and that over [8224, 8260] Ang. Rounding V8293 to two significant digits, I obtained -0.012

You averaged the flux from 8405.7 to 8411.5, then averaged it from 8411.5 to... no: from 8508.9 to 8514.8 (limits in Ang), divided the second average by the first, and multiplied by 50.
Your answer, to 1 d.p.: 49.5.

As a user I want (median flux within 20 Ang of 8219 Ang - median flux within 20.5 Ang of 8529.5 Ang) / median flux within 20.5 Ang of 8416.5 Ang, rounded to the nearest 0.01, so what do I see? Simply 0.07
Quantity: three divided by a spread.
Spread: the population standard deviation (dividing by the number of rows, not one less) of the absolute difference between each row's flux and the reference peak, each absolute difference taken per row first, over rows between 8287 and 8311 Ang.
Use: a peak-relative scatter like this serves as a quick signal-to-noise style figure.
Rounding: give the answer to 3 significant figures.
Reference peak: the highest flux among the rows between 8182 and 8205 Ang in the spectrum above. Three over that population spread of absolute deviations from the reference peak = 14.3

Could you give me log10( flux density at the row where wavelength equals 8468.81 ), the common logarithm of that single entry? 0.905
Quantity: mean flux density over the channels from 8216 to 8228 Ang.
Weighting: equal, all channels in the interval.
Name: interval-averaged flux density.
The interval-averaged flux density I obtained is 7.62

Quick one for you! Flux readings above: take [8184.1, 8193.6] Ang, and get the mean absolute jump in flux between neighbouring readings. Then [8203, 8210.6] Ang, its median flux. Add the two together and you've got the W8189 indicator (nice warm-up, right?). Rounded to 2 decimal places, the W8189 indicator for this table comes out 7.78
